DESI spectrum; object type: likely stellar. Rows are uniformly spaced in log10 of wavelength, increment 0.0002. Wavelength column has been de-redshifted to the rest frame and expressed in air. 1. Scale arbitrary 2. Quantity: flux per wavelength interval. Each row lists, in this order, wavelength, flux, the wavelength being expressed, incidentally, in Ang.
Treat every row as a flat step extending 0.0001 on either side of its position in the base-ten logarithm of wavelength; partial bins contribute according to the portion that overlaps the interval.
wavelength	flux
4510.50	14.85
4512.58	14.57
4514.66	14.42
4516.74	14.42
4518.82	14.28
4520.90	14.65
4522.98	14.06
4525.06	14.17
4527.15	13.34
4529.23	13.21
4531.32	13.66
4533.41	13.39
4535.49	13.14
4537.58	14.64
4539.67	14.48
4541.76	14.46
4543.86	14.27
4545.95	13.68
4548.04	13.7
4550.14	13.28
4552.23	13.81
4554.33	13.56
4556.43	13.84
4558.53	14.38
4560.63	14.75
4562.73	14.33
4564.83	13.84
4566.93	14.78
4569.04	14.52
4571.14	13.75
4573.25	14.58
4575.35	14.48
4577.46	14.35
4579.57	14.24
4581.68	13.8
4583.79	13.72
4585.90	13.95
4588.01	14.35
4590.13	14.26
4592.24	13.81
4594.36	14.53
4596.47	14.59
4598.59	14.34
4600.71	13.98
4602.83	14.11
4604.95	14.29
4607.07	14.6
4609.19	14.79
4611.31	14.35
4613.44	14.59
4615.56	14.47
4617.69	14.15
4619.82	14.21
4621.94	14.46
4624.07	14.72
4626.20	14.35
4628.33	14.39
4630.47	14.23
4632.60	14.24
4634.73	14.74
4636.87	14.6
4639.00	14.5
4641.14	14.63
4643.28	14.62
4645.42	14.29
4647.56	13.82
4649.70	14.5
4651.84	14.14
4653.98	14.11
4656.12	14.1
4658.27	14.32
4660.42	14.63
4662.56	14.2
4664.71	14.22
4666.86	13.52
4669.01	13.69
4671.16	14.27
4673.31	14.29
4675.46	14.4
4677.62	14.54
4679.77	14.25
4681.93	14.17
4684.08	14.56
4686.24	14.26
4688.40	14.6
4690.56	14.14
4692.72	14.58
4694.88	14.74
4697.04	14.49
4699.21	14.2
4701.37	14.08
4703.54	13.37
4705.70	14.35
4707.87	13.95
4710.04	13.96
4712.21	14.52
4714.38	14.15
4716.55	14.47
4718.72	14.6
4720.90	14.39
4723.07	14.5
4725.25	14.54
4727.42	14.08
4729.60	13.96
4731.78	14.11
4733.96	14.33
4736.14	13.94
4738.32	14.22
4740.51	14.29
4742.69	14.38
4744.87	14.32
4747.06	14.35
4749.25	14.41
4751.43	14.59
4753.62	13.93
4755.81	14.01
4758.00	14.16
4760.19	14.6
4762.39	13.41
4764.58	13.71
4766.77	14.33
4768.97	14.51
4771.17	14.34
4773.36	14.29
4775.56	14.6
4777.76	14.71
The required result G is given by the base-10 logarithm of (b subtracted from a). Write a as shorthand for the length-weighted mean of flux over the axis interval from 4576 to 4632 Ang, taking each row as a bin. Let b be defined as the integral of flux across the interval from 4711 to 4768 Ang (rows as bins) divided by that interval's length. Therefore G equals -1.3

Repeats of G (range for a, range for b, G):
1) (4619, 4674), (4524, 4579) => -0.5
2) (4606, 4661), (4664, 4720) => -0.8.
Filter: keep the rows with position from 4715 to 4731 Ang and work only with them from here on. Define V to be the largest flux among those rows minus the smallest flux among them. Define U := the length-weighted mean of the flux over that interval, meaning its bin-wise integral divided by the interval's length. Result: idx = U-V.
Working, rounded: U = 14.35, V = 0.6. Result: 13.7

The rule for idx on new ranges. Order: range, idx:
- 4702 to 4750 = 13.0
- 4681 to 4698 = 13.9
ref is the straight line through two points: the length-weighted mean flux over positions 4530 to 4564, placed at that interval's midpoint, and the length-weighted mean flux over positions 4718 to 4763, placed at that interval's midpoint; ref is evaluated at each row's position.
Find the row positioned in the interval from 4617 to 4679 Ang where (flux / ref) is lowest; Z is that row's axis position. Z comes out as 4666.86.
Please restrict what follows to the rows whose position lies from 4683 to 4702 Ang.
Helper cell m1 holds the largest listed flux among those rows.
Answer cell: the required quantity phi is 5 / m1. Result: 0.339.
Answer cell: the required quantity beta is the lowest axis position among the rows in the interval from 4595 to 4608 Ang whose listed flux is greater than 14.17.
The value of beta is 4596.47 Ang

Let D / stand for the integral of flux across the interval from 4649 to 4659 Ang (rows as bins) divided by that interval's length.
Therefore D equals 14.2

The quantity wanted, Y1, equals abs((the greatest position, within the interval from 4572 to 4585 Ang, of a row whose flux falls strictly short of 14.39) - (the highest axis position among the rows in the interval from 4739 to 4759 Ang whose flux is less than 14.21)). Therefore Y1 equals 174.2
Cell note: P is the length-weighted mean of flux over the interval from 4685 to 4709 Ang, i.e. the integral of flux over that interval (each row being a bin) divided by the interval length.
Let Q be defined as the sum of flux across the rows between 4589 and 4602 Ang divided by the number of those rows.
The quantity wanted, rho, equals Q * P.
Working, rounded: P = 14.3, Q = 14.3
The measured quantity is 203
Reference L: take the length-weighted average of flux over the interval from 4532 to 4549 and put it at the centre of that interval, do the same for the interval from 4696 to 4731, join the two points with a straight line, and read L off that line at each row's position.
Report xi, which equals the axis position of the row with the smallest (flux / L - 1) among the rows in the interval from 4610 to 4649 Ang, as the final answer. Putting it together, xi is 4647.56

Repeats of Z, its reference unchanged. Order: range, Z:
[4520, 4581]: 4535.49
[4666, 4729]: 4703.54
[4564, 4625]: 4583.79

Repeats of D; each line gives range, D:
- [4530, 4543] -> 13.9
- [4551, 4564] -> 14.1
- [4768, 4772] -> 14.4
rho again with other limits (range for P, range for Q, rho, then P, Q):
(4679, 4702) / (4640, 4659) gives 205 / 14.4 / 14.3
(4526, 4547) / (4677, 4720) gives 198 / 13.8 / 14.3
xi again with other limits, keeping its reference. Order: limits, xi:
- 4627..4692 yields 4666.86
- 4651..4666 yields 4656.12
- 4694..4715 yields 4703.54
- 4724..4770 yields 4762.39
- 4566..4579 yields 4571.14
